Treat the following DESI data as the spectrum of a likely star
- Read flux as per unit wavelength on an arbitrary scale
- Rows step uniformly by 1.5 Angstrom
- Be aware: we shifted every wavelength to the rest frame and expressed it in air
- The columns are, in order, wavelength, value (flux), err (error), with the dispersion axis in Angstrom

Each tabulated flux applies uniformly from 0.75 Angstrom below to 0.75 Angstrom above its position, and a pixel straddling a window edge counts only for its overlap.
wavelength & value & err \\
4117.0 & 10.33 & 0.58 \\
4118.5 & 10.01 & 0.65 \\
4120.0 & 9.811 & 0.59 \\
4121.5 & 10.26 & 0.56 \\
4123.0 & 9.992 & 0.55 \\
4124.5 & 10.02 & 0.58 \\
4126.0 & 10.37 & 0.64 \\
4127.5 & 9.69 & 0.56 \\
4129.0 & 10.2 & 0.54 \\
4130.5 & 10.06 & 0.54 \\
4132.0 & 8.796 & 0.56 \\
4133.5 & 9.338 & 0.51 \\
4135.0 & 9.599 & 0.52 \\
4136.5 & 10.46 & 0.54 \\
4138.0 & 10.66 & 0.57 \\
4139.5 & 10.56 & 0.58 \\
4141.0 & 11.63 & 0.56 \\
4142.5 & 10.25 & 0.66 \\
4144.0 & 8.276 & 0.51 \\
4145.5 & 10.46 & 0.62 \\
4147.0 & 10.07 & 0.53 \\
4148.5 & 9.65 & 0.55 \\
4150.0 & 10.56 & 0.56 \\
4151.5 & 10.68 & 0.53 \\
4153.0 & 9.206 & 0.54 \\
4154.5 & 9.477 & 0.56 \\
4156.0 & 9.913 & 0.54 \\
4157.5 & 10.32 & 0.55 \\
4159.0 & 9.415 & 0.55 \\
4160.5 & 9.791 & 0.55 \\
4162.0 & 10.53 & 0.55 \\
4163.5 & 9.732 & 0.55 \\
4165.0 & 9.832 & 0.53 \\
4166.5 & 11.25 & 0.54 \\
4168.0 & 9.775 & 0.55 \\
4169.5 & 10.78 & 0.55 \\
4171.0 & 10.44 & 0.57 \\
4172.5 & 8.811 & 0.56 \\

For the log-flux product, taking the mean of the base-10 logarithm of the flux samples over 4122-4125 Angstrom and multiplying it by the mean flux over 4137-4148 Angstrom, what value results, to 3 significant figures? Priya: 10.3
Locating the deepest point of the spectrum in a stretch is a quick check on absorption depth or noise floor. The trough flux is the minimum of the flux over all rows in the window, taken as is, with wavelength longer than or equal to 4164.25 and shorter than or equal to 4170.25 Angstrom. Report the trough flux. 9.775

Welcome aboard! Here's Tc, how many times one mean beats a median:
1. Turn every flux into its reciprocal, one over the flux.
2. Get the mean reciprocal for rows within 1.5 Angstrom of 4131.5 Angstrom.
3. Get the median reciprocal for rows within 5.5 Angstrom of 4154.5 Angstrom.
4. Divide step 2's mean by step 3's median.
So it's 1.06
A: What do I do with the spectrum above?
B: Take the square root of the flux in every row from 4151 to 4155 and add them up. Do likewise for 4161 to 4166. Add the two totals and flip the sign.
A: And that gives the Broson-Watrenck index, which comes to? -18.9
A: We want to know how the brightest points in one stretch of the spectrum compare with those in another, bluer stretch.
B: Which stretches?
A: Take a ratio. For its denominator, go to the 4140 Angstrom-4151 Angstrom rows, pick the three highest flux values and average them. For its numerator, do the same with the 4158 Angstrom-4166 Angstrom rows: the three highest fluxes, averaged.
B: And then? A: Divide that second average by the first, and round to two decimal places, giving 0.92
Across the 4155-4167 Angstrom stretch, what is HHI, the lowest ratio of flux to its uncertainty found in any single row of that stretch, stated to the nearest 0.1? 17.1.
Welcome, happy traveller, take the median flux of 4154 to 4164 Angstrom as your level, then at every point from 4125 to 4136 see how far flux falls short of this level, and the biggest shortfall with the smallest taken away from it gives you 1.57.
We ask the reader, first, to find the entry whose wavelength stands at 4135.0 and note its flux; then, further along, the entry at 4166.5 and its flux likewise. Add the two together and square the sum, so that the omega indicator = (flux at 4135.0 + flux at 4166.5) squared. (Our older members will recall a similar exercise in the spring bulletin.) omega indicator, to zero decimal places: 435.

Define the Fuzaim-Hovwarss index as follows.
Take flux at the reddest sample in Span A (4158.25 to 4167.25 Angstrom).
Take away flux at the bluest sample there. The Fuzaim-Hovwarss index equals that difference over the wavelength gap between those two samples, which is 0.24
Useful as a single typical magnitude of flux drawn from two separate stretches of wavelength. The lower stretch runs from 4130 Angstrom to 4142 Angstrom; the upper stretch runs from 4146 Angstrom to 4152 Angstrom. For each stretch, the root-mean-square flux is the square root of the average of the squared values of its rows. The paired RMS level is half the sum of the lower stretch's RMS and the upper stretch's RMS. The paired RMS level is 10.2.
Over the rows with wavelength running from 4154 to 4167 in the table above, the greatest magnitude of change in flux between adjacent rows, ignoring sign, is 1.4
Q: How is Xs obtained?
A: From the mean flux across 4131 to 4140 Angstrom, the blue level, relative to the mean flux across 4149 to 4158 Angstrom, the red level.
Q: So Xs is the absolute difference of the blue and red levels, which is 0.12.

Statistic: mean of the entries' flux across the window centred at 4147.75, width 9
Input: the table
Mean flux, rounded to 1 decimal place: 9.9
